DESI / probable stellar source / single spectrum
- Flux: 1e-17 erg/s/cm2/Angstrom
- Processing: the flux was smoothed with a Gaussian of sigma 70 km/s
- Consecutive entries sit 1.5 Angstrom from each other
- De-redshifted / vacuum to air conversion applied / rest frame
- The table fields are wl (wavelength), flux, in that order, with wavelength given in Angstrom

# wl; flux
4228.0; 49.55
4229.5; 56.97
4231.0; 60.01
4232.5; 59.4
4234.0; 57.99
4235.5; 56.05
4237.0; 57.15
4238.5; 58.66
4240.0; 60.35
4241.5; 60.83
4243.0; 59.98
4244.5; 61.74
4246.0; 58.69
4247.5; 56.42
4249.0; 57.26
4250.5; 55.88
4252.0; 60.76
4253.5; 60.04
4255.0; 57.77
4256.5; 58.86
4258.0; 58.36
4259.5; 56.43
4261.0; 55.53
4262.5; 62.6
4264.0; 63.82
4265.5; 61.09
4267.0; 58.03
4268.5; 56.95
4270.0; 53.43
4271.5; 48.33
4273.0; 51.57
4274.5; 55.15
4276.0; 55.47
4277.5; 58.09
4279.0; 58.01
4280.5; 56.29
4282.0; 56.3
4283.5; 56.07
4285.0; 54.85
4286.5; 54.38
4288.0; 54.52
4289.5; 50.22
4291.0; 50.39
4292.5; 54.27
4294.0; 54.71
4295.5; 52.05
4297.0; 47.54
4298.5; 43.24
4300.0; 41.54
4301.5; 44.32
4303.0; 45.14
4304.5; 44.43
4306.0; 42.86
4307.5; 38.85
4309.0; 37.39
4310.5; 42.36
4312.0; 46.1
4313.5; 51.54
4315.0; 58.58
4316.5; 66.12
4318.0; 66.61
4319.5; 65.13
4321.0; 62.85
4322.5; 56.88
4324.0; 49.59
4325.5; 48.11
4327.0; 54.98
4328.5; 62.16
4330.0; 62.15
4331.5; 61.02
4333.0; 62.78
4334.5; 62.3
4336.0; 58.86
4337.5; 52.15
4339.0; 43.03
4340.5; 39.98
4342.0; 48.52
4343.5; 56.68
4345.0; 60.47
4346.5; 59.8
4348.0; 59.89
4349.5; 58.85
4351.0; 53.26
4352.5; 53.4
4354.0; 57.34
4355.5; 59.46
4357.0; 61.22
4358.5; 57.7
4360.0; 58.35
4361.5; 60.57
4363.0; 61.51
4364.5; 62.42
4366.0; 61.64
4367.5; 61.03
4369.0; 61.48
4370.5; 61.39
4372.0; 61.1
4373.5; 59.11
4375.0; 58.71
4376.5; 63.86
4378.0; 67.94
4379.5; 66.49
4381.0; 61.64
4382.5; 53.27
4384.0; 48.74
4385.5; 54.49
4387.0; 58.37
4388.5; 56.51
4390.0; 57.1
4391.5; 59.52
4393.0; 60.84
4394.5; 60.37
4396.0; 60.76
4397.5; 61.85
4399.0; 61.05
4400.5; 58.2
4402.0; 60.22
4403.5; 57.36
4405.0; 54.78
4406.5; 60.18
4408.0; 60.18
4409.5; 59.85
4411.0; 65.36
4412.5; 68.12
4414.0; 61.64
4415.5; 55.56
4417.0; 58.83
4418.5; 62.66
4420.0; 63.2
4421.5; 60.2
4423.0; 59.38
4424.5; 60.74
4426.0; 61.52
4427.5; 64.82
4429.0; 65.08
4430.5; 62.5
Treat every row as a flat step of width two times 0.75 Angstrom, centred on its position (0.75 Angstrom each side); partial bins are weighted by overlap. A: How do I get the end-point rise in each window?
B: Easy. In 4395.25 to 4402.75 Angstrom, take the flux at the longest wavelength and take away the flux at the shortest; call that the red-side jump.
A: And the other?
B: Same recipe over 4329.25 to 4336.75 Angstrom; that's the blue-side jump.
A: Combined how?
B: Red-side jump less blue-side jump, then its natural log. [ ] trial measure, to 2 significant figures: 1.0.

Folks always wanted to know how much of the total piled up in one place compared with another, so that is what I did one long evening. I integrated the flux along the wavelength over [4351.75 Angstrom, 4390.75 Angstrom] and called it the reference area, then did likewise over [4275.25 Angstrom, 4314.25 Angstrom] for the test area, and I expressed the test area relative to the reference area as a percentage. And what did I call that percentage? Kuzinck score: 84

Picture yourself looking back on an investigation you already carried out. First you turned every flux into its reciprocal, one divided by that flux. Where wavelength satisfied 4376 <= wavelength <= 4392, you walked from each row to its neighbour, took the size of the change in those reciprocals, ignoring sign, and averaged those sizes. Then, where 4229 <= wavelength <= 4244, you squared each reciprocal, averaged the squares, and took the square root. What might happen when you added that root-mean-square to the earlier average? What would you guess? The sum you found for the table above 0.0182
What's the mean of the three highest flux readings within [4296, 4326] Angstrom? 66.0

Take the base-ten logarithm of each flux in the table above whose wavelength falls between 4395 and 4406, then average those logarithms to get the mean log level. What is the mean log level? 1.772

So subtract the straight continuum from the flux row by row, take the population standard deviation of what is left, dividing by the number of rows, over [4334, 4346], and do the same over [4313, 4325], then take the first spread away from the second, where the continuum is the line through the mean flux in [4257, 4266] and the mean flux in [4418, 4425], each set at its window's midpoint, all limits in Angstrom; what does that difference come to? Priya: -1.6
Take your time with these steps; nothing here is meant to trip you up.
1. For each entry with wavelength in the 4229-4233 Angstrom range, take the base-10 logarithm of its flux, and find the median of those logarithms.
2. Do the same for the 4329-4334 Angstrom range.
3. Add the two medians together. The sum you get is 3.57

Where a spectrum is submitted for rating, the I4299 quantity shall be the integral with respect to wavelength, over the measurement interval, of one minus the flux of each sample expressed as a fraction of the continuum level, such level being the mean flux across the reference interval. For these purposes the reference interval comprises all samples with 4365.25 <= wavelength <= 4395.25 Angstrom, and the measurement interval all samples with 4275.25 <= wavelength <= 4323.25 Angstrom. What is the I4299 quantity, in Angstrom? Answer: 6.1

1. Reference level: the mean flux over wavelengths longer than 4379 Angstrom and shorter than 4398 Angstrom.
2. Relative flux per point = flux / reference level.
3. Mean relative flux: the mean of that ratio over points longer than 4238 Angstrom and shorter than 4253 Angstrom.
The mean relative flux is 1.01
